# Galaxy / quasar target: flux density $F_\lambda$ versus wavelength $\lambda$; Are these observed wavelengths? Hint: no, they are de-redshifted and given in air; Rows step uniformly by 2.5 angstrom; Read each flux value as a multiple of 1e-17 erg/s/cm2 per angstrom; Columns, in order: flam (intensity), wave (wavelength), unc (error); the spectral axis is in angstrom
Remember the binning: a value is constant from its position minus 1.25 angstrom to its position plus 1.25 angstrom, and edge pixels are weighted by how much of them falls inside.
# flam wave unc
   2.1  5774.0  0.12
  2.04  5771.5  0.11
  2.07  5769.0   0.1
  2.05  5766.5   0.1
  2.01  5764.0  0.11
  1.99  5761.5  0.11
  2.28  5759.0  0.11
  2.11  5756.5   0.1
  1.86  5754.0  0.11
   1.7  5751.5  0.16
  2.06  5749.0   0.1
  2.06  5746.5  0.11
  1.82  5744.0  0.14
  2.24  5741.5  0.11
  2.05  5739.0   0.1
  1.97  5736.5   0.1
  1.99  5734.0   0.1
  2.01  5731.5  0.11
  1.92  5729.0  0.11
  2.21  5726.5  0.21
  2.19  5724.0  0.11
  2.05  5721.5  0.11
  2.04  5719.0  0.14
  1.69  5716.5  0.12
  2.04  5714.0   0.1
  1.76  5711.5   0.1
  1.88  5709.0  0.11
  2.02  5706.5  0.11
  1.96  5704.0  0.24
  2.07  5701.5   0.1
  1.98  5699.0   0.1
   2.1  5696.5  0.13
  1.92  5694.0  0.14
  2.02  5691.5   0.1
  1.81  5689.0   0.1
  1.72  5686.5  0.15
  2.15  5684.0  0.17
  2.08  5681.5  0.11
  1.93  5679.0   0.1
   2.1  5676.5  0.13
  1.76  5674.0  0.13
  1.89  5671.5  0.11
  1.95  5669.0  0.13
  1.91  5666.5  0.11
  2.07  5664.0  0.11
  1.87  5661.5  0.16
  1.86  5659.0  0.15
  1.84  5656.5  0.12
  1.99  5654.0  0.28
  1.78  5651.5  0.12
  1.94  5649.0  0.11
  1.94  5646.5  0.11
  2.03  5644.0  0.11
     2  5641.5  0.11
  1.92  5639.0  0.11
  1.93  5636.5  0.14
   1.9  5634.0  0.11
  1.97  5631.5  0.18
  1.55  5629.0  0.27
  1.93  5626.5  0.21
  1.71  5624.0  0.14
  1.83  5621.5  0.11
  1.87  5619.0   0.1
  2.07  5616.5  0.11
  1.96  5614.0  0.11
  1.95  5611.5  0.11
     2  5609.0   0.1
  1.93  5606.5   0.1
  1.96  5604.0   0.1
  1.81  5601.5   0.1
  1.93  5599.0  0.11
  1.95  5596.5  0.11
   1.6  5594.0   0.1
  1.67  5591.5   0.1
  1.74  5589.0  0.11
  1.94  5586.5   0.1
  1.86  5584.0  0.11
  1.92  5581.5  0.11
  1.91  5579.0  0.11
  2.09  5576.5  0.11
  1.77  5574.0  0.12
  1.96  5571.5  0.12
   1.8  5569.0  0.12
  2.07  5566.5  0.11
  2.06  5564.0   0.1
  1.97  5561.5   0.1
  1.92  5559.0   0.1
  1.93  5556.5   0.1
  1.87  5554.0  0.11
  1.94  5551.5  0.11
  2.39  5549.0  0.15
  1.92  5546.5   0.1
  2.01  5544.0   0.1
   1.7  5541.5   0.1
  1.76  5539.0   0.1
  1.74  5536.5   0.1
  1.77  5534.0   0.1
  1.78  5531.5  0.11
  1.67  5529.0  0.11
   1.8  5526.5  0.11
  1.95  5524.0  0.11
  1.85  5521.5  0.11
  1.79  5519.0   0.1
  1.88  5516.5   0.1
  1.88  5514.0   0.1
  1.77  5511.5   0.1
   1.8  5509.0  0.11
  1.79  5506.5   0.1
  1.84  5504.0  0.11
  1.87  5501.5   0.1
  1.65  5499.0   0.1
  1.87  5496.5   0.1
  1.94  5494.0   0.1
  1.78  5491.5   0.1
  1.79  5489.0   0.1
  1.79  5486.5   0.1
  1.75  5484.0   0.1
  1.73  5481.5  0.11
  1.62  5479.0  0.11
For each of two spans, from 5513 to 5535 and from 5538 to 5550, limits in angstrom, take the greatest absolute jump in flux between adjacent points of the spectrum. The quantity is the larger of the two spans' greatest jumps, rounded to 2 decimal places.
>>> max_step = 0.47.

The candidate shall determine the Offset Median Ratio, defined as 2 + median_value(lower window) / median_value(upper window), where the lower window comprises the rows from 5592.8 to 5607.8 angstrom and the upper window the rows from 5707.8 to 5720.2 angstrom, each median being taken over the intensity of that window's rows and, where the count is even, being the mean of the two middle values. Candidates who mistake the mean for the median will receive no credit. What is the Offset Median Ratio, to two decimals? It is 3.03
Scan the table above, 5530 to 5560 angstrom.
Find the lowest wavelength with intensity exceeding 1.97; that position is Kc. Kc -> 5544.0 angstrom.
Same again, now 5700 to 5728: 5701.5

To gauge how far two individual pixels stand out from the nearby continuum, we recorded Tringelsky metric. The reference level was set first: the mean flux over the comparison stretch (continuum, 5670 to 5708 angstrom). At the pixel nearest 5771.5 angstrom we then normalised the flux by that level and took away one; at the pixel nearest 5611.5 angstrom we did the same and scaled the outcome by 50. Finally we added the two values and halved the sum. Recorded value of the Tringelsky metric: -0.2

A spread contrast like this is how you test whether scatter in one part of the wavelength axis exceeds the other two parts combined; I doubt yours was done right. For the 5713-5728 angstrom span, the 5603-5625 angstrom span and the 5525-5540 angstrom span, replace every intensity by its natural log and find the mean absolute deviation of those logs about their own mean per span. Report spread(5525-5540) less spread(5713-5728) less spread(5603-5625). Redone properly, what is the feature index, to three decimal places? -0.084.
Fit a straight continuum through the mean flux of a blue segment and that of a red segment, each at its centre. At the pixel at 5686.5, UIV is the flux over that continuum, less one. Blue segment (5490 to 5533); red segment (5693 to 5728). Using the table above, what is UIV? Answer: -0.13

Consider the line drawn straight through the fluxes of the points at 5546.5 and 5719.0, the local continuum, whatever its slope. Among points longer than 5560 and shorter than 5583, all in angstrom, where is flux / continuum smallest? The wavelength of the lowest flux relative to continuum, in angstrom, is 5574.0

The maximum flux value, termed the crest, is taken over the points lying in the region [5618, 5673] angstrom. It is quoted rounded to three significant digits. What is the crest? 2.07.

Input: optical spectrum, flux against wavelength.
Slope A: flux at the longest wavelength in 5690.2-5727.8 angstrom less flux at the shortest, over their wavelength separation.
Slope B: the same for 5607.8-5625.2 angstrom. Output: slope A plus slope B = -0.014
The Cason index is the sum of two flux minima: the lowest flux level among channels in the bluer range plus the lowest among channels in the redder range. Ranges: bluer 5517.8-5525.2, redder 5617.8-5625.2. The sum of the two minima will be 3.50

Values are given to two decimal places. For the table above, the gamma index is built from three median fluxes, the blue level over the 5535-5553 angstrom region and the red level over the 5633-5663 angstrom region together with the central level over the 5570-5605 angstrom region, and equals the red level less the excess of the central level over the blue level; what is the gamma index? 1.93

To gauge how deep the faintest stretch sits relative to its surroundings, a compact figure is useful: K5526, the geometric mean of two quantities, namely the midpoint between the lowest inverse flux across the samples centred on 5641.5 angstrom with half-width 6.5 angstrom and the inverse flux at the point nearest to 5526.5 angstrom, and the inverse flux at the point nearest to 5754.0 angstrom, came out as 0.531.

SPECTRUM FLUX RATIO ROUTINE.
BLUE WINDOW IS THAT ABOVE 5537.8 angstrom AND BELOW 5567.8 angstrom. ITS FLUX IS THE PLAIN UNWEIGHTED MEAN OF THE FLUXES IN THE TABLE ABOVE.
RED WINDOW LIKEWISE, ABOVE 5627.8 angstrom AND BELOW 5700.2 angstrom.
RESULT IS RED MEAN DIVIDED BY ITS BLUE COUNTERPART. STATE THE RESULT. 0.98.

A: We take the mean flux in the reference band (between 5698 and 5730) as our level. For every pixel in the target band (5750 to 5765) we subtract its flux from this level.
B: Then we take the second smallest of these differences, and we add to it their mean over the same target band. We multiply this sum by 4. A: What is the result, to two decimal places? -0.52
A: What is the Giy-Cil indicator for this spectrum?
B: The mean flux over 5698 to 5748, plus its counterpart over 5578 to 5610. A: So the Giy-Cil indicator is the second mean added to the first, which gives 3.86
